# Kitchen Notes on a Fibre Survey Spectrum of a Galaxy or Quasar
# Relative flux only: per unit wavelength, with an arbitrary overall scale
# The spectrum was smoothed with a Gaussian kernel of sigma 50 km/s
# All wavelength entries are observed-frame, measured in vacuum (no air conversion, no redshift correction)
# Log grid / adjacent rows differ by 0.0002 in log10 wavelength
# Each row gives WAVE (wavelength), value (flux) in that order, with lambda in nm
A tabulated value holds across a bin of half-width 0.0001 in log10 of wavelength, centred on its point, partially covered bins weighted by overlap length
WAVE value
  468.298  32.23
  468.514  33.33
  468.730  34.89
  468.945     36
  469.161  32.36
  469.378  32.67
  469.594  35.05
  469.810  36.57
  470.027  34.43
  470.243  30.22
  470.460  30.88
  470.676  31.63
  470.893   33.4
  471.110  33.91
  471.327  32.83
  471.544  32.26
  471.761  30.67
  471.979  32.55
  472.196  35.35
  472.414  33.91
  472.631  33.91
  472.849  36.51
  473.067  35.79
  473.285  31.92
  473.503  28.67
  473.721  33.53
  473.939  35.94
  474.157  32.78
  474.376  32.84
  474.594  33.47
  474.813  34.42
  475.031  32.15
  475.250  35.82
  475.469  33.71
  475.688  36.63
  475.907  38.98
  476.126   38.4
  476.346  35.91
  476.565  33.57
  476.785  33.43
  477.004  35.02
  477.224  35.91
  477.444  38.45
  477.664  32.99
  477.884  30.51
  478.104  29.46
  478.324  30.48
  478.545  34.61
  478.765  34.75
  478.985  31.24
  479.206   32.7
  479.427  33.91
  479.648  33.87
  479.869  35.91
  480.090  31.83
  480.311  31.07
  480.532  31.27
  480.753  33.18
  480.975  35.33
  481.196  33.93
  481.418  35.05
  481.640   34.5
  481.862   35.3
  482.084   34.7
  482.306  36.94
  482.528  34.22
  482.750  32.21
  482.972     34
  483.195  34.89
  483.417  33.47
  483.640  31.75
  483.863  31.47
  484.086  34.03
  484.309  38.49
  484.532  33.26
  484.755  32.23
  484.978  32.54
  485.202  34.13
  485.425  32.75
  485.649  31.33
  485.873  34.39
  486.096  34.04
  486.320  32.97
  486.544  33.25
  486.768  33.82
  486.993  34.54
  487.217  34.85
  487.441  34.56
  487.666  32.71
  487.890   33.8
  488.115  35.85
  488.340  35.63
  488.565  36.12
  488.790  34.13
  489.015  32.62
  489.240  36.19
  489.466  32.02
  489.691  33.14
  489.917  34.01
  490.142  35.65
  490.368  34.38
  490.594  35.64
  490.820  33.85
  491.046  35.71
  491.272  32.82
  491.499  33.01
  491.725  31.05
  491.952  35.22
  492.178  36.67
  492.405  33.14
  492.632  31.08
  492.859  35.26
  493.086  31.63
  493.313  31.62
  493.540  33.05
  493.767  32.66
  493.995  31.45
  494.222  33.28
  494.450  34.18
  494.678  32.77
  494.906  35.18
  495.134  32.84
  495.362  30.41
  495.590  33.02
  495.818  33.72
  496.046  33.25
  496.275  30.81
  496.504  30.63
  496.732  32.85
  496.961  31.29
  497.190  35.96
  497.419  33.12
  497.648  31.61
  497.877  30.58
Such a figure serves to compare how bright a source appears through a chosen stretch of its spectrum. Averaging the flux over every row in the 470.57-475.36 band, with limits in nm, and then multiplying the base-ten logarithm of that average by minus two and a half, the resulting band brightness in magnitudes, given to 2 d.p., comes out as -3.81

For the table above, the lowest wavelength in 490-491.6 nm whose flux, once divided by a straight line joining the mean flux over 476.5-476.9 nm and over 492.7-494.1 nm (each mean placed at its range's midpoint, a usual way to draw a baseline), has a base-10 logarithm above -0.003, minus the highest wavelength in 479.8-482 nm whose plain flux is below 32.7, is 9.61 nm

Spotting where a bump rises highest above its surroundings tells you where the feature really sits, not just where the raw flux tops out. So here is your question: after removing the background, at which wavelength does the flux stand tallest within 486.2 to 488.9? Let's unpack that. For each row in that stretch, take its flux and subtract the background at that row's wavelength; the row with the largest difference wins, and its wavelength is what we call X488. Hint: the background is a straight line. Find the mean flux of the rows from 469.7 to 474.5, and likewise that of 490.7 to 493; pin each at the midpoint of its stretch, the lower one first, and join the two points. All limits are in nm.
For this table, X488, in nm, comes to 488.565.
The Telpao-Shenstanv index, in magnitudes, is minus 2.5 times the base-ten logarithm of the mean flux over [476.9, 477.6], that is -3.90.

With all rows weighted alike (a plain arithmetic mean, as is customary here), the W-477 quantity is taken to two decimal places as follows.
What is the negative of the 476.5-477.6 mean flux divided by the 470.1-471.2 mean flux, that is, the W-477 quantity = -1.10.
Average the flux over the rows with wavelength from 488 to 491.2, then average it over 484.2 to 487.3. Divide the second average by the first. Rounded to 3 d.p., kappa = 0.975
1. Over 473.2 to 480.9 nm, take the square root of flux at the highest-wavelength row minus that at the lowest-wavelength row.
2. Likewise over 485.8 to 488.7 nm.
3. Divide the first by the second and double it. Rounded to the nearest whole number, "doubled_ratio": 2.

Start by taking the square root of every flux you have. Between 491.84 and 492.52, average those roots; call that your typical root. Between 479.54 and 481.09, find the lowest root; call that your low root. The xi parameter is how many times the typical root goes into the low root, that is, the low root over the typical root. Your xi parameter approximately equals 0.942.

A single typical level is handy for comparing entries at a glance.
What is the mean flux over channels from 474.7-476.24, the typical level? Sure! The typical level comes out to 35.7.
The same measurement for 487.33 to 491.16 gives 34.5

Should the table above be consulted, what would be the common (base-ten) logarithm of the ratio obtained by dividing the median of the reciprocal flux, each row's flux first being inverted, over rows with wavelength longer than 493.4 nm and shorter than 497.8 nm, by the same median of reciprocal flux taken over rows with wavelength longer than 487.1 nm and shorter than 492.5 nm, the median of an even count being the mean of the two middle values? 0.018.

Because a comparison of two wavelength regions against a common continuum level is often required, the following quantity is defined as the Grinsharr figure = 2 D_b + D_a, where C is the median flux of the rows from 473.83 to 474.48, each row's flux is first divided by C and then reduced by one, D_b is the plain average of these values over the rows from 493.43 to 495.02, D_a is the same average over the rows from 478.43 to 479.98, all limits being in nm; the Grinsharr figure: 0.05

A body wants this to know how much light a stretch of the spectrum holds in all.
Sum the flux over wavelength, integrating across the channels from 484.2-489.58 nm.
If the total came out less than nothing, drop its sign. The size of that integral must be 183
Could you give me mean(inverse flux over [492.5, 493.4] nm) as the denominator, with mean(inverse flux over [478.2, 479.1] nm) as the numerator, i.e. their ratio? 0.99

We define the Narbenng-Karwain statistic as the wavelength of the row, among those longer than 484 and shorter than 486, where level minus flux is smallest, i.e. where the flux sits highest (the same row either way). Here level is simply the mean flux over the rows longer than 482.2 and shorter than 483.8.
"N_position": 484.309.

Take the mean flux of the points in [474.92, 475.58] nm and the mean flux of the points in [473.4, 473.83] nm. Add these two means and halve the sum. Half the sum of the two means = 32.5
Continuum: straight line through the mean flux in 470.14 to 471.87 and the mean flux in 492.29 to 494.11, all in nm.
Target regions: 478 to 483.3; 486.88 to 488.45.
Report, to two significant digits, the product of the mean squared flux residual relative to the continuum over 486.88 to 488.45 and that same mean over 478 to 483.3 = 30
